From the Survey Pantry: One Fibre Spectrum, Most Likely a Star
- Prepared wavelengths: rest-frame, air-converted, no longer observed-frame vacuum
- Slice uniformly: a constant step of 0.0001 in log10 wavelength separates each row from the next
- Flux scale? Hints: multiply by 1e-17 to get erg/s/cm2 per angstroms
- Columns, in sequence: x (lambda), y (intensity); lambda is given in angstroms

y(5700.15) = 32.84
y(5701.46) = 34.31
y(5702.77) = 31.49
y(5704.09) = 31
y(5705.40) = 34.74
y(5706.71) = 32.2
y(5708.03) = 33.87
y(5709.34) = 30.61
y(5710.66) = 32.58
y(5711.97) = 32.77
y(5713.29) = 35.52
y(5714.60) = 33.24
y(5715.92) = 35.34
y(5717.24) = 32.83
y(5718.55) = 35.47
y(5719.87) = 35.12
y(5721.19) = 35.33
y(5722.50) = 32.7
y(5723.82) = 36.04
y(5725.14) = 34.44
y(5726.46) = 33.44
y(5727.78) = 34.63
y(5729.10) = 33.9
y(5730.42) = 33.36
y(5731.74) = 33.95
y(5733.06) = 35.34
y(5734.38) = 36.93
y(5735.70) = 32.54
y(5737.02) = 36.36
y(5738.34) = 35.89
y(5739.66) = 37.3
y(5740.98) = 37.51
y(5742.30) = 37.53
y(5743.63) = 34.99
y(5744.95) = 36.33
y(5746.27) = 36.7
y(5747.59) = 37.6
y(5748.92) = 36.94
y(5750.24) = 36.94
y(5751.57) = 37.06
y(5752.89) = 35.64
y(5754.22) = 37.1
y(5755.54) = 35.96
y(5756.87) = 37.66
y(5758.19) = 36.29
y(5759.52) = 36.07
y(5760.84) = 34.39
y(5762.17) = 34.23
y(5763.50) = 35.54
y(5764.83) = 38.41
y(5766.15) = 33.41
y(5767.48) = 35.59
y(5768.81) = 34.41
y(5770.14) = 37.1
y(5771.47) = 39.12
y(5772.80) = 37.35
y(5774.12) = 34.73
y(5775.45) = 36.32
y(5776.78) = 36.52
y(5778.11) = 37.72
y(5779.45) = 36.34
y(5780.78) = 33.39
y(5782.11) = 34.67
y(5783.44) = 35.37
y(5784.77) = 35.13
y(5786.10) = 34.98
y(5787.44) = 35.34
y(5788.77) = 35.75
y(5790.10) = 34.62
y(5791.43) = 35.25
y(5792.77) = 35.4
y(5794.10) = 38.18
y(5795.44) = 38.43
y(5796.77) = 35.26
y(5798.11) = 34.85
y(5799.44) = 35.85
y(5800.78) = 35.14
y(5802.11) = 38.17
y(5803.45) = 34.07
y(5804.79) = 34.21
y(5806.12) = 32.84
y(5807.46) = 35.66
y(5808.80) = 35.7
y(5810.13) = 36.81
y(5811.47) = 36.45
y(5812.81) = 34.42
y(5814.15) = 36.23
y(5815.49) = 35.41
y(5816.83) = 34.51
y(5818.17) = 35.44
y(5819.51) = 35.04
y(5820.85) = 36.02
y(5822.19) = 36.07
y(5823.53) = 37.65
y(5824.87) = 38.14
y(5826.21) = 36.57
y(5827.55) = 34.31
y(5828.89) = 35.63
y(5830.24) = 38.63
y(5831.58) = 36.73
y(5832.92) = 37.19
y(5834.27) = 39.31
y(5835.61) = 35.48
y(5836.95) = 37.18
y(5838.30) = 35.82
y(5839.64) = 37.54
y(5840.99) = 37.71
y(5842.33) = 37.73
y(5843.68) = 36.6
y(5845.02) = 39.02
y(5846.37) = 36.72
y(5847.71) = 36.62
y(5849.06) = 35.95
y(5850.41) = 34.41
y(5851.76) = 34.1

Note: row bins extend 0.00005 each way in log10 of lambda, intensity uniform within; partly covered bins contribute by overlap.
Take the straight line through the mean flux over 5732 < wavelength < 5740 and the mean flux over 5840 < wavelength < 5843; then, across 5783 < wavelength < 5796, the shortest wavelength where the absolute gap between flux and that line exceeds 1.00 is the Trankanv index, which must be 5783.44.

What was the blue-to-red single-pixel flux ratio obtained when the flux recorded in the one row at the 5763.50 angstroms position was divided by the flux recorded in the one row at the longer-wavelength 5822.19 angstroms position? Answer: 0.99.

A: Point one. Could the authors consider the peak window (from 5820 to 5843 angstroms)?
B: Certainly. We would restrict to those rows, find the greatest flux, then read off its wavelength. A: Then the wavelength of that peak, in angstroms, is 5834.27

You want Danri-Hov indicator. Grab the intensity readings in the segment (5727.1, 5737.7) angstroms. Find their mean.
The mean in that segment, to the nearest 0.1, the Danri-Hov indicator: 34.6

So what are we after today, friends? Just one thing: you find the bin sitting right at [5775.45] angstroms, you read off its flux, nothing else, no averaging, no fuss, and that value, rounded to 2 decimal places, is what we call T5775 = 36.32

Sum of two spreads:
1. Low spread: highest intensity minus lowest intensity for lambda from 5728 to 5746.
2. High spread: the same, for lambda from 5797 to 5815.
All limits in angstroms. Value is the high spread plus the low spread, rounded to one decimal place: 10.3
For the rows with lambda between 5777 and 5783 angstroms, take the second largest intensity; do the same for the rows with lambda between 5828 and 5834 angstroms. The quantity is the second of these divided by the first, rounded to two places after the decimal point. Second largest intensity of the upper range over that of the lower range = 1.02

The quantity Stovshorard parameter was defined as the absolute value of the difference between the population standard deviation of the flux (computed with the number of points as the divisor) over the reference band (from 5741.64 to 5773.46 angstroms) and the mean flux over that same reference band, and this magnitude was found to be 35.0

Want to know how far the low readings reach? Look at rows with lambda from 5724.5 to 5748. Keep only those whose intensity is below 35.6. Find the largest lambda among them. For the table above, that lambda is 5743.63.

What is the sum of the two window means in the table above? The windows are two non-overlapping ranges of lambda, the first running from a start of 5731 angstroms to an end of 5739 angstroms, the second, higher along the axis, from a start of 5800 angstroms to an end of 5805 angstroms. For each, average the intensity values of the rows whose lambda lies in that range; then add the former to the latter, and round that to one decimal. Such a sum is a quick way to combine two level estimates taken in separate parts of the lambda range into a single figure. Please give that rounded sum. 70.6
